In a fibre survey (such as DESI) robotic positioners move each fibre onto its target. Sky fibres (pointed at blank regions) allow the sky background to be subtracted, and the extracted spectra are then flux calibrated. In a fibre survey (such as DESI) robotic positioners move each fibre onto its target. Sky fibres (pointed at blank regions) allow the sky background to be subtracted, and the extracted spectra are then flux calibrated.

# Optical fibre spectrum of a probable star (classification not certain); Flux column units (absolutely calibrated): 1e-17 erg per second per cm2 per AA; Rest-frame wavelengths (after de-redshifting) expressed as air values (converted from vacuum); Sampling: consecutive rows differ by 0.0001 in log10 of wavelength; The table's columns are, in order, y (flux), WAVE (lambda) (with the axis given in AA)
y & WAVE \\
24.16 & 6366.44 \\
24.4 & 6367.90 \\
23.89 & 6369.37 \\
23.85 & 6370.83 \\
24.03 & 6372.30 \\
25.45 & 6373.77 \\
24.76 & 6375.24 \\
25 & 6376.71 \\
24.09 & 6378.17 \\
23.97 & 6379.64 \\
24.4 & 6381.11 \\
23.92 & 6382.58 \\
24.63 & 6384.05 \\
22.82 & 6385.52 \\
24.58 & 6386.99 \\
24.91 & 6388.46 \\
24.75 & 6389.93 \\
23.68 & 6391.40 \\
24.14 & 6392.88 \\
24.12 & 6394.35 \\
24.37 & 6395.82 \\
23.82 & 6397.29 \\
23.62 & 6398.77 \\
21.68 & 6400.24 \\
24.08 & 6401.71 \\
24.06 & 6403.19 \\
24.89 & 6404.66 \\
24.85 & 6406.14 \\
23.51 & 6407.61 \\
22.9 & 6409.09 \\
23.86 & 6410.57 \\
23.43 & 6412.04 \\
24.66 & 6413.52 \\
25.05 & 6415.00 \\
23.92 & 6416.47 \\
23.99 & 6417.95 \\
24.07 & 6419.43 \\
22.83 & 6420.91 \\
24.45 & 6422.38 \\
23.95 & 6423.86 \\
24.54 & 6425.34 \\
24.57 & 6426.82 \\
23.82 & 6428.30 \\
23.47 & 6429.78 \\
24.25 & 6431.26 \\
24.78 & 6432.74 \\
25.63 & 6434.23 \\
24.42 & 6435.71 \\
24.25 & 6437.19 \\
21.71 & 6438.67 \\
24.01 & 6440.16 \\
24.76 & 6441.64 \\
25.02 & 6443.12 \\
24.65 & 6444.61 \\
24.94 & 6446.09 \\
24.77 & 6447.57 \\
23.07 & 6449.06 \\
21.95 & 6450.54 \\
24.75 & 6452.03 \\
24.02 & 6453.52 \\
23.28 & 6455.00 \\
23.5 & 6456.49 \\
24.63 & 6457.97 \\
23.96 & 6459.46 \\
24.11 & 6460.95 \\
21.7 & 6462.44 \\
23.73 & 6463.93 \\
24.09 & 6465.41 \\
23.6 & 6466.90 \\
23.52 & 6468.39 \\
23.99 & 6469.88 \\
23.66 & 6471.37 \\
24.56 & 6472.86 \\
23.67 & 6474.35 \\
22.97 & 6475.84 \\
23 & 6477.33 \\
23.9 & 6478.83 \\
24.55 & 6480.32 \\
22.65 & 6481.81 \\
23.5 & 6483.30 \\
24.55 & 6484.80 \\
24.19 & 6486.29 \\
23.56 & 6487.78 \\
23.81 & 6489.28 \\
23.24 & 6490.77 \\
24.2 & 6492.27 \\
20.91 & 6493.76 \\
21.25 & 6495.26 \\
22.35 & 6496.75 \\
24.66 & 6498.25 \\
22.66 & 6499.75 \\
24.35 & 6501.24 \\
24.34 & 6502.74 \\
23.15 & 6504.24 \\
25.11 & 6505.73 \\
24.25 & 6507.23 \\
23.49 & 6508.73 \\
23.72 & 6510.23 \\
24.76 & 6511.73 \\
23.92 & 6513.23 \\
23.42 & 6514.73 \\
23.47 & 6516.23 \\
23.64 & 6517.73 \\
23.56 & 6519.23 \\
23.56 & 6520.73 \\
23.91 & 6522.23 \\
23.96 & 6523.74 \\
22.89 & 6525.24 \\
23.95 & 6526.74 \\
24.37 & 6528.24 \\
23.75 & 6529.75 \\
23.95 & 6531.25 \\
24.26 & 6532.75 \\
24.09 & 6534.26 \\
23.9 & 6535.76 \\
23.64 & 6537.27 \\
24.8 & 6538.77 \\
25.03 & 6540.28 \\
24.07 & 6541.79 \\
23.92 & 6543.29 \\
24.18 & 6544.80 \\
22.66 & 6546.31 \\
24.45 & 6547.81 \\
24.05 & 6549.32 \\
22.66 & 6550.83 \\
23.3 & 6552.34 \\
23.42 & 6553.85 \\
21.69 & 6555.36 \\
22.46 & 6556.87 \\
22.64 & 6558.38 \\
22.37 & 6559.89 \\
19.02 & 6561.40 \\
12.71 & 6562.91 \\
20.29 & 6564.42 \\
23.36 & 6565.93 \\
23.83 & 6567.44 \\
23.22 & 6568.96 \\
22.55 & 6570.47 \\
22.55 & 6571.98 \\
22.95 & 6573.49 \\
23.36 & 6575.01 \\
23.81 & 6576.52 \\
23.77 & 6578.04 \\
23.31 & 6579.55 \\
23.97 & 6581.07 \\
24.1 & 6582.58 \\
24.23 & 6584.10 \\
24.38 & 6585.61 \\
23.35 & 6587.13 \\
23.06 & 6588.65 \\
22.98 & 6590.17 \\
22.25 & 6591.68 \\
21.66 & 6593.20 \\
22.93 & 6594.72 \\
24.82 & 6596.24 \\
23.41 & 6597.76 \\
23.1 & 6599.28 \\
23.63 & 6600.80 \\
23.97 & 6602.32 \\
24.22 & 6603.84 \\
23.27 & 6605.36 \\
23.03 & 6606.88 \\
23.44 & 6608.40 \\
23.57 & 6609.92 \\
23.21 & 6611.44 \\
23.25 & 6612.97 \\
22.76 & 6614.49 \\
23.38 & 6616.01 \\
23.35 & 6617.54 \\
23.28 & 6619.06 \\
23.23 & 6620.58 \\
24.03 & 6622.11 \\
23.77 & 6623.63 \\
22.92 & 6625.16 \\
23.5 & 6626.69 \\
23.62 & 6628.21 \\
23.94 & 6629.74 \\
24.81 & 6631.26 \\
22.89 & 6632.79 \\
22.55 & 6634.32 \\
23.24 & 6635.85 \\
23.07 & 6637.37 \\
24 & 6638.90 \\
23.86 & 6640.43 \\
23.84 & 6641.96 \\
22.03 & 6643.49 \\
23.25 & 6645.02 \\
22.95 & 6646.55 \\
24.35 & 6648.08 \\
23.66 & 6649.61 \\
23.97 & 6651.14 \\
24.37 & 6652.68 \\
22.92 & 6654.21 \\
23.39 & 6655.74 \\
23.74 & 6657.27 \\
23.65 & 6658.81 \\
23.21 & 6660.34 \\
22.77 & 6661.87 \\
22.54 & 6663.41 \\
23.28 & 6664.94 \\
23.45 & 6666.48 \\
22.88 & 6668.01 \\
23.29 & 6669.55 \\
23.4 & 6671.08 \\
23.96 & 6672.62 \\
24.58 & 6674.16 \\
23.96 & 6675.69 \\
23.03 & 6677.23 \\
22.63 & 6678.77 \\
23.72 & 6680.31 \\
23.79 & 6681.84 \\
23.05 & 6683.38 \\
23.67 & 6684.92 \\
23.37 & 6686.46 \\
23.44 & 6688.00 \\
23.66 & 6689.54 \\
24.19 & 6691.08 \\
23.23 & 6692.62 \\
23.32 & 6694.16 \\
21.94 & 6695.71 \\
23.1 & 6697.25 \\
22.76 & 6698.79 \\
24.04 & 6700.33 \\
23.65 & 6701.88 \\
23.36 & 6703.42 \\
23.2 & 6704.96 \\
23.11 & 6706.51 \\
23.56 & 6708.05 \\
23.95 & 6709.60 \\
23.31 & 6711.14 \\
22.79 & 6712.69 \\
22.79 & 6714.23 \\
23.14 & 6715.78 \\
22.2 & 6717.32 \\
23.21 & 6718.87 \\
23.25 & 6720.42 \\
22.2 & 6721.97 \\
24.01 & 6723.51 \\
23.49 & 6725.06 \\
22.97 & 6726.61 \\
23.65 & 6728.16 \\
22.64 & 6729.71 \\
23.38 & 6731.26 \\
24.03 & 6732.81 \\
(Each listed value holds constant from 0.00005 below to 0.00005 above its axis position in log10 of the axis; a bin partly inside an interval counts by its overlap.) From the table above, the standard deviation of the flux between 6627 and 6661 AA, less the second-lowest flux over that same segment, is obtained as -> -21.9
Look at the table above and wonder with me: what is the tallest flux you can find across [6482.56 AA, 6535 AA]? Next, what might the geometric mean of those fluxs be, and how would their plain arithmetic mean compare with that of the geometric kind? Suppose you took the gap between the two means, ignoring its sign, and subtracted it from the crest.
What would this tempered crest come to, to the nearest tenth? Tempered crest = 25.1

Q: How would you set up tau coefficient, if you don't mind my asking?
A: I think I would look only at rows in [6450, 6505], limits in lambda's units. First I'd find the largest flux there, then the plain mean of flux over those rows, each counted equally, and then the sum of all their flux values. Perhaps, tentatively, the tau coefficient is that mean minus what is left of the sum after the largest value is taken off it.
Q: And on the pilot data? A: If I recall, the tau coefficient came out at -822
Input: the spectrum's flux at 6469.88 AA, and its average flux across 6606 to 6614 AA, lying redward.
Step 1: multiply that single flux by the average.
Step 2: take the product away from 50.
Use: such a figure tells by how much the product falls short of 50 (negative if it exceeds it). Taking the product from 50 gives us -509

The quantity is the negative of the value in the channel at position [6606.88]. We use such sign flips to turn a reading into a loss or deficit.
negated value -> -23.0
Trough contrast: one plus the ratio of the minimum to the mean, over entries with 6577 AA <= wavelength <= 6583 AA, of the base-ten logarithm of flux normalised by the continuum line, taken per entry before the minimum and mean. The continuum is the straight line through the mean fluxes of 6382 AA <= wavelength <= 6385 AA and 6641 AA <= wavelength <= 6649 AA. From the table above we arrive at 0.1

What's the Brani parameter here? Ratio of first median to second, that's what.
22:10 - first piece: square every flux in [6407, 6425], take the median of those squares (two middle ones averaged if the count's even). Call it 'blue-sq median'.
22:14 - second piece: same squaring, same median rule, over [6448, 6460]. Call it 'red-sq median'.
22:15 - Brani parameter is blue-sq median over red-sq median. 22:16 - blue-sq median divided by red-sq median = 1.02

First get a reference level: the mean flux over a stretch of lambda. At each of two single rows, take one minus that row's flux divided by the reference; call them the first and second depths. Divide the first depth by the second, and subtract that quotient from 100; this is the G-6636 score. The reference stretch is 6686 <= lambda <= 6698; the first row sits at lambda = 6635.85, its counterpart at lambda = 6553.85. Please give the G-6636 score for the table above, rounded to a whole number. 100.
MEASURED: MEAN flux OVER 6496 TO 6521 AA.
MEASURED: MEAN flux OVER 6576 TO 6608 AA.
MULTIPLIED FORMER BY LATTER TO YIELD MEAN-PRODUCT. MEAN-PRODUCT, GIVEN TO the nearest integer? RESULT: 559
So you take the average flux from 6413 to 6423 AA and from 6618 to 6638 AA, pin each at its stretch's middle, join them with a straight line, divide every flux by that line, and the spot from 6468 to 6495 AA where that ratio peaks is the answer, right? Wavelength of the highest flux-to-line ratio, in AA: 6484.80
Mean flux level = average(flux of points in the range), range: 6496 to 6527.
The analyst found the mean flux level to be 23.8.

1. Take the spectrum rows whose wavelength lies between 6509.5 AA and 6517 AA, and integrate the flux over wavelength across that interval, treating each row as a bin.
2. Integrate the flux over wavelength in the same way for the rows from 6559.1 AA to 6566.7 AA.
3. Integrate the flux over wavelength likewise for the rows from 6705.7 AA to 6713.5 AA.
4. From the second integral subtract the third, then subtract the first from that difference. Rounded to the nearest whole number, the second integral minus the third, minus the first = -212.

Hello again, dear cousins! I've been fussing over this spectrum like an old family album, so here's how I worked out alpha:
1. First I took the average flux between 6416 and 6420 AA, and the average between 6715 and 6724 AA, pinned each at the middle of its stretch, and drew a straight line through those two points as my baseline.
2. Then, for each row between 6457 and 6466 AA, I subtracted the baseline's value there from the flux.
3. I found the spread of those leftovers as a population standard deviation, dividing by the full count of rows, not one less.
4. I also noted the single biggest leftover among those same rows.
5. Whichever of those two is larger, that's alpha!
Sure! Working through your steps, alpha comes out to 0.93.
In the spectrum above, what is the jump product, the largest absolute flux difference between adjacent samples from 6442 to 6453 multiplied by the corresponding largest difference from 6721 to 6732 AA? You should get 5.1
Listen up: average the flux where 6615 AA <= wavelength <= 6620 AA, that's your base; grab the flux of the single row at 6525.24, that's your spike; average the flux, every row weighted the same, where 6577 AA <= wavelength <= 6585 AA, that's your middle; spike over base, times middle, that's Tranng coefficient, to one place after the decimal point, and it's 23.4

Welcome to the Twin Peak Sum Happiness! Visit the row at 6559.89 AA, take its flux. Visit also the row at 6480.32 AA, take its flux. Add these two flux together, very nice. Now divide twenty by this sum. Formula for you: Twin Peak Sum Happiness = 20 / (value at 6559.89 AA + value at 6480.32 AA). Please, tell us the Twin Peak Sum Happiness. 0.426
